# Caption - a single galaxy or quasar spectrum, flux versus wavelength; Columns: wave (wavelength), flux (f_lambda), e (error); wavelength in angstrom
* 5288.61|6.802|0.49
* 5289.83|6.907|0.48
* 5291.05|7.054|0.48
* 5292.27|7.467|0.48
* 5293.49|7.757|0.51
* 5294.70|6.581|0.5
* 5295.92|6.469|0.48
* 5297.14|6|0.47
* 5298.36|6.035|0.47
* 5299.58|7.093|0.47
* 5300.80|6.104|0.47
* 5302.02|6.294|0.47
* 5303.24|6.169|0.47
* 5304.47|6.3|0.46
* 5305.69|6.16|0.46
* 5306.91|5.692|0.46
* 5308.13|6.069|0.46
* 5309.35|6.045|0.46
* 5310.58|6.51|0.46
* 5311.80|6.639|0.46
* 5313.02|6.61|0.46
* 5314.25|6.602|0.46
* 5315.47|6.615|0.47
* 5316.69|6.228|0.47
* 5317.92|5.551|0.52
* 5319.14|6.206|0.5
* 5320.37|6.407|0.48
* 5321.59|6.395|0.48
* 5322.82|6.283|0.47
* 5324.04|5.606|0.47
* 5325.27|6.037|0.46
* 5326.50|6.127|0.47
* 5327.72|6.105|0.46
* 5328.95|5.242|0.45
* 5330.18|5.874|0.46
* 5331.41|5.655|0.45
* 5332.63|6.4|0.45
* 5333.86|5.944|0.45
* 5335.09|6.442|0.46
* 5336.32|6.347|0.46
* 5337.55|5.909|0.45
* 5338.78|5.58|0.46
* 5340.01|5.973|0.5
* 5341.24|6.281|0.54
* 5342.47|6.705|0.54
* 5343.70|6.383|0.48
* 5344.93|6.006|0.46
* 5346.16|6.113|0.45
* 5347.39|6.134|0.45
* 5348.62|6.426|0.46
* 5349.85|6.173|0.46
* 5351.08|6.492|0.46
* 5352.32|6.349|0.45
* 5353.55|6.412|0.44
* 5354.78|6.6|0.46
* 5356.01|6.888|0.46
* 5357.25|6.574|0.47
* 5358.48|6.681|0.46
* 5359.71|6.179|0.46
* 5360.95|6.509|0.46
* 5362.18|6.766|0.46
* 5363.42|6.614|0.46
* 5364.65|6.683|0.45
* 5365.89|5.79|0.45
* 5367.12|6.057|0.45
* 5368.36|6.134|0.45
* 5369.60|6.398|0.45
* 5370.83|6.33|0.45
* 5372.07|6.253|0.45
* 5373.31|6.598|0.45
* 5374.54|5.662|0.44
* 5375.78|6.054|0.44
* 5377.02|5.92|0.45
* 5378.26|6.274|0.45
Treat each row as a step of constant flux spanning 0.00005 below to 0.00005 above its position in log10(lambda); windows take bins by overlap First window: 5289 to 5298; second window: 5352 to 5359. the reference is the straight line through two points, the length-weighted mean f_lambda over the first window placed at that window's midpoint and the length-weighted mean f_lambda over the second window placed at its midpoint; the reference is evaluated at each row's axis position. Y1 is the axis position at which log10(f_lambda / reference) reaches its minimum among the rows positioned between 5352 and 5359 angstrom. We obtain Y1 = 5352.32 angstrom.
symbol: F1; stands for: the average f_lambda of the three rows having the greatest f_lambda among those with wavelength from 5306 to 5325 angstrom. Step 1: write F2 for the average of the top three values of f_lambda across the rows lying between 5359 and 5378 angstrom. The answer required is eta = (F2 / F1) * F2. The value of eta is 6.8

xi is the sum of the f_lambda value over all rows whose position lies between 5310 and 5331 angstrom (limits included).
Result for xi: 105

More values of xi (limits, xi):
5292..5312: 109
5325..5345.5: 103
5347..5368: 109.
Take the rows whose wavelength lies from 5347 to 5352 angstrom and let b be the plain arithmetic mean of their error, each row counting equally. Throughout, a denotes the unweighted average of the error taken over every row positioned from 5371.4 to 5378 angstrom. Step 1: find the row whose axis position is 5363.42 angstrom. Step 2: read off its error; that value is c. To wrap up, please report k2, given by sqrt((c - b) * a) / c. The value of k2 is 0.073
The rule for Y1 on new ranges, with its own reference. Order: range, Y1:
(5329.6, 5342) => 5338.78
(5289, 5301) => 5297.14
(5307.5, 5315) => 5309.35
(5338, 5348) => 5338.78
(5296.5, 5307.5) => 5306.91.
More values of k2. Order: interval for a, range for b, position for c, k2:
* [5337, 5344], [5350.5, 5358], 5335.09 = 0.088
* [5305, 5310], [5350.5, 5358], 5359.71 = 0.085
